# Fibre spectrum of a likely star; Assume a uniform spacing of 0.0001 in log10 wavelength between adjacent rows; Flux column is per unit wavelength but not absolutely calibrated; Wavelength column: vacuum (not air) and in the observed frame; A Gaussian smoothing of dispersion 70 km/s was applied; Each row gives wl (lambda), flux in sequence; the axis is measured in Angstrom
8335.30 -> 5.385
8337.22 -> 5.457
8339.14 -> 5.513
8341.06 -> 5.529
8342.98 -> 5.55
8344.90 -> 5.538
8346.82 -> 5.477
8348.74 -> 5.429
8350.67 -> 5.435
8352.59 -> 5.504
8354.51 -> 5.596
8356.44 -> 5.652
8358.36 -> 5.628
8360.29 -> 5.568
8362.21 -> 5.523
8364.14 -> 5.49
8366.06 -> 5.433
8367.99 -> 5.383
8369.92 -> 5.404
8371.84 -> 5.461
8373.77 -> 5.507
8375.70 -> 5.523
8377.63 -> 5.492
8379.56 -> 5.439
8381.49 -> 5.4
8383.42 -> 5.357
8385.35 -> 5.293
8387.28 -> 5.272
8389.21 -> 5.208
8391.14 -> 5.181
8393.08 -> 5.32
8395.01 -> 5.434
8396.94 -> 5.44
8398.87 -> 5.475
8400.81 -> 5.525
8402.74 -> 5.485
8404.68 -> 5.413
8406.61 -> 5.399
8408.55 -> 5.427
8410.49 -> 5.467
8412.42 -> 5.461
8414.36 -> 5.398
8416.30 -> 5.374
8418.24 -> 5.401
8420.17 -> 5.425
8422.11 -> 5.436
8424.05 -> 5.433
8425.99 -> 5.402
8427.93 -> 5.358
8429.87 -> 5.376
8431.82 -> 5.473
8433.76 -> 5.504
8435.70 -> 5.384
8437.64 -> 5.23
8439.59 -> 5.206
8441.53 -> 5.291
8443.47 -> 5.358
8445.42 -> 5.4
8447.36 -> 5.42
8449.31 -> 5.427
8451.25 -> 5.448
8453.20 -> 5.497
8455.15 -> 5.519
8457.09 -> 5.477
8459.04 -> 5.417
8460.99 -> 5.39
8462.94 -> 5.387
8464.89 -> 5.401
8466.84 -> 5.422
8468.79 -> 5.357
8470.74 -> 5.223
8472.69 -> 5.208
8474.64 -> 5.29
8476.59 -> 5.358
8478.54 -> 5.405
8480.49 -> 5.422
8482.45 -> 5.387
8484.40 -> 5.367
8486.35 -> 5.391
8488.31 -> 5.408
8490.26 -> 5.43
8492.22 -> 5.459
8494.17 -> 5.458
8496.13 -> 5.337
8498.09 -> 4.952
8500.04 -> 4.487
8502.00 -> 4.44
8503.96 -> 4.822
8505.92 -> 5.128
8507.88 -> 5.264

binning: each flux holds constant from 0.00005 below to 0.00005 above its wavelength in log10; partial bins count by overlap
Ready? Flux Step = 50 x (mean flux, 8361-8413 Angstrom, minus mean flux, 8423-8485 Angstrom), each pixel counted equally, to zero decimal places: 2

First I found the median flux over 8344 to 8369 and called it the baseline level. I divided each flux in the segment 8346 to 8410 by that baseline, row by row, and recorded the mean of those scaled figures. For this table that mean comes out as 0.99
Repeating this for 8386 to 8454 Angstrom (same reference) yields 0.98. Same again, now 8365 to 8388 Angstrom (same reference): 0.98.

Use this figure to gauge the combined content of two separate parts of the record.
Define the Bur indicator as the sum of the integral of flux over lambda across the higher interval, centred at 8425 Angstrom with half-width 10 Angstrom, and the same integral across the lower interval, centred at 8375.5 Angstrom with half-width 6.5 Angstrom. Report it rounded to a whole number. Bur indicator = 179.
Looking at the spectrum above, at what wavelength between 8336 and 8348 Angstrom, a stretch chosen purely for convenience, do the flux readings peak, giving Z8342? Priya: 8342.98 Angstrom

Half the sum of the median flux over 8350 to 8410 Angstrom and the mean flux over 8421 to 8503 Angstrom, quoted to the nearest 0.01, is 5.39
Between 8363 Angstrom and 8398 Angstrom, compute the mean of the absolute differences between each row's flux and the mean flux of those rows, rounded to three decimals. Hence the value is 0.080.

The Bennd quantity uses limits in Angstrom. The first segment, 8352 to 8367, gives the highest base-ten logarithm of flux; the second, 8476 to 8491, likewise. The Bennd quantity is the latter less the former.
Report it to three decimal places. -0.017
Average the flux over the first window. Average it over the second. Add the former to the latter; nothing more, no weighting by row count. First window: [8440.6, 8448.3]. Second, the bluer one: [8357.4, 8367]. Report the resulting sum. 10.9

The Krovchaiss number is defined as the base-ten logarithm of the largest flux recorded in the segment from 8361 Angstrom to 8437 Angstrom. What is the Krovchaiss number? 0.742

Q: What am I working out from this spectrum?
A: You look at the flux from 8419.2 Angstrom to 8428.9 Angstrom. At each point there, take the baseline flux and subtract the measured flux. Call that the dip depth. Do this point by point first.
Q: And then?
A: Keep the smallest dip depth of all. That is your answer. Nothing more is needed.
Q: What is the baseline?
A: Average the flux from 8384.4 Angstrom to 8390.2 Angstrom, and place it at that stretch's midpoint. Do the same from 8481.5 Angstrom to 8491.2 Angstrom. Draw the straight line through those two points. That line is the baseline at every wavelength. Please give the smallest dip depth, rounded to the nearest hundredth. -0.13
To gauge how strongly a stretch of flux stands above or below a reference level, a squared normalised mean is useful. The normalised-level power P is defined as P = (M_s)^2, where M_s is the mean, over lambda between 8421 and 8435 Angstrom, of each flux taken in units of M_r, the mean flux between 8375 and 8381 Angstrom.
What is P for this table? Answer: 0.98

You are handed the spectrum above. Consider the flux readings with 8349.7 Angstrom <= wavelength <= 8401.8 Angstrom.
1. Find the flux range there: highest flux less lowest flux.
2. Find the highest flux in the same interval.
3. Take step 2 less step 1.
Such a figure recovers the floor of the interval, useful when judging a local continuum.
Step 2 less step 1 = 5.18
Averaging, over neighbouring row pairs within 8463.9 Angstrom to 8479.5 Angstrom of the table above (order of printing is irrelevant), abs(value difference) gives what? 0.062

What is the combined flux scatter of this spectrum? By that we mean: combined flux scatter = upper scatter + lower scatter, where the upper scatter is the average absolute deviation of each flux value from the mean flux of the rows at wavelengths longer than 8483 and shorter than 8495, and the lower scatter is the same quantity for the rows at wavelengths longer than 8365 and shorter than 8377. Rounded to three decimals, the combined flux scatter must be 0.075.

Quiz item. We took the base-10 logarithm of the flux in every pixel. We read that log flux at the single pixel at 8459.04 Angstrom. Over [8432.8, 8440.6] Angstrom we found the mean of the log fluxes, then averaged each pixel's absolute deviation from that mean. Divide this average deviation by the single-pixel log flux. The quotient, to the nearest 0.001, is 0.013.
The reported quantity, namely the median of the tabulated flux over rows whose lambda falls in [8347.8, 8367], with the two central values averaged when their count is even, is 5.51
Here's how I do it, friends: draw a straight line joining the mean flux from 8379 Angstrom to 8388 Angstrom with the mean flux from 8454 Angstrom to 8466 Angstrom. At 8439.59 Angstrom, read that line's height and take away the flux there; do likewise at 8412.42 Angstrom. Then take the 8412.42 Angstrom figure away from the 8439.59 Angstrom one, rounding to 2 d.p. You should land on 0.28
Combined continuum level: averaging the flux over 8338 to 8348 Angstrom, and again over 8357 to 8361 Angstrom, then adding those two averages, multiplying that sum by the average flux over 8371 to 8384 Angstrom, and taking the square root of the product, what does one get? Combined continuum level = 7.79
